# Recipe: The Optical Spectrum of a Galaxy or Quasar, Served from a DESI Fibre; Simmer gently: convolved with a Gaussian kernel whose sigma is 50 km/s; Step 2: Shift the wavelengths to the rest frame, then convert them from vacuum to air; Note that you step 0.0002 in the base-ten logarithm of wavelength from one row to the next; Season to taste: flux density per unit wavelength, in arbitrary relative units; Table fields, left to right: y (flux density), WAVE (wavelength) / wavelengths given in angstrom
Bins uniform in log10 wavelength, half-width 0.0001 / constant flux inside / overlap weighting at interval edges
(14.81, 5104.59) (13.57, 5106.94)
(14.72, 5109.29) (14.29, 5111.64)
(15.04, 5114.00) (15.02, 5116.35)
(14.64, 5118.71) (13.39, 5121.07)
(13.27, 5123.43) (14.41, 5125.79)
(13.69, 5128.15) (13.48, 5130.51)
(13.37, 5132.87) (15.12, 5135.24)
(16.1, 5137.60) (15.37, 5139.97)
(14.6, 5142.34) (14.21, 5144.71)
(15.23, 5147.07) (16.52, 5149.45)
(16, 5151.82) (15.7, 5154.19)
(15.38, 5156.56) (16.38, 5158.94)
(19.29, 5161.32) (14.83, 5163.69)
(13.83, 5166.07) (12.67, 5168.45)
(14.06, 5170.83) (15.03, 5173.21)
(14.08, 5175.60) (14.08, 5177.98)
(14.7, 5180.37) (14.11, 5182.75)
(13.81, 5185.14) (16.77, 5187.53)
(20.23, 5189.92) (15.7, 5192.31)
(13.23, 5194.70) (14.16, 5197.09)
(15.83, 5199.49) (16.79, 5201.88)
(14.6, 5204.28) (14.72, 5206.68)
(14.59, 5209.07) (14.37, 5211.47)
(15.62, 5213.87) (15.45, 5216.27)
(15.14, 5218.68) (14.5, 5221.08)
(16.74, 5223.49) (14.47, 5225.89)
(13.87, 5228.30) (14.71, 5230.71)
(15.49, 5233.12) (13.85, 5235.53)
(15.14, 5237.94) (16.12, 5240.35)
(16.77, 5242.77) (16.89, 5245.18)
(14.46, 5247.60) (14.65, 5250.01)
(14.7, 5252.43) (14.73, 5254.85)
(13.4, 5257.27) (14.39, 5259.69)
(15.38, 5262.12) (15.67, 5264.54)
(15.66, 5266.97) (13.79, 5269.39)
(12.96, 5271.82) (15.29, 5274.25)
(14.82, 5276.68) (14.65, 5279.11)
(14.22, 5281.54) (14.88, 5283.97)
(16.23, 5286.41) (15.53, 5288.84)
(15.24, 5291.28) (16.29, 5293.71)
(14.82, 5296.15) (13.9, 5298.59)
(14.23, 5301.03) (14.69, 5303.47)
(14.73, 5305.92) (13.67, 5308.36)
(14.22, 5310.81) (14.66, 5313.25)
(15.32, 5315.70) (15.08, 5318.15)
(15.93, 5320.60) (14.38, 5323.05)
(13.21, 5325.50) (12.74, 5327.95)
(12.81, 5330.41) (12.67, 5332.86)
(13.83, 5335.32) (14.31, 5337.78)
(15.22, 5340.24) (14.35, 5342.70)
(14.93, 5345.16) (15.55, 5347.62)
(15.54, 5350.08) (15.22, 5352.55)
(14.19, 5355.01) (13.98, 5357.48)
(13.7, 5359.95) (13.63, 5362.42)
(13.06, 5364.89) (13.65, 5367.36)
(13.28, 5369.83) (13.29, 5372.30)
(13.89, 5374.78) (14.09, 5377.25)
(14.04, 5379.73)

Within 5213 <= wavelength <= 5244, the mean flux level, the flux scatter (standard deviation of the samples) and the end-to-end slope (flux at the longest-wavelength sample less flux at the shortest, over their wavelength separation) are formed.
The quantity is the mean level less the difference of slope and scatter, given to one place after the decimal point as 16.1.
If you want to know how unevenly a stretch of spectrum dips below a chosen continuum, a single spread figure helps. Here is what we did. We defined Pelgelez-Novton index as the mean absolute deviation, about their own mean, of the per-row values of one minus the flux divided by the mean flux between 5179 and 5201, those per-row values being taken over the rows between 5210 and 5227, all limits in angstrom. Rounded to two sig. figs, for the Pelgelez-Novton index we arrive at 0.042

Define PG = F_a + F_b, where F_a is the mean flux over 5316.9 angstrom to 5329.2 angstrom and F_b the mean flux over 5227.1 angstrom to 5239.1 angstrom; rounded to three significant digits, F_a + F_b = 28.9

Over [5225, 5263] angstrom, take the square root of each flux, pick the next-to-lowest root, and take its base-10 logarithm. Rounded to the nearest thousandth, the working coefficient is 0.571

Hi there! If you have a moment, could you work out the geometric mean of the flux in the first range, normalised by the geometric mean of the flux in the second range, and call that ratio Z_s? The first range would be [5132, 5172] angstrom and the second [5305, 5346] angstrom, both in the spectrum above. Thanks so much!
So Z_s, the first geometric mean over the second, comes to 1.07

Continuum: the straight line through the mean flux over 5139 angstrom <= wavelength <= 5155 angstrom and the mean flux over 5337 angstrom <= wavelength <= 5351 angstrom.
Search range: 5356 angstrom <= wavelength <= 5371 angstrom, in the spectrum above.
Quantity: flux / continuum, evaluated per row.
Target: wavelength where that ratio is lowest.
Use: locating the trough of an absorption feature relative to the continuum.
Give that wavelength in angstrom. 5364.89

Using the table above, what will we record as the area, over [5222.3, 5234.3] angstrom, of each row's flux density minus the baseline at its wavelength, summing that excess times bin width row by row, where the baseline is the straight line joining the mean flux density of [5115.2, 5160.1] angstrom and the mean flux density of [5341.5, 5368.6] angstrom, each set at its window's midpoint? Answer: 5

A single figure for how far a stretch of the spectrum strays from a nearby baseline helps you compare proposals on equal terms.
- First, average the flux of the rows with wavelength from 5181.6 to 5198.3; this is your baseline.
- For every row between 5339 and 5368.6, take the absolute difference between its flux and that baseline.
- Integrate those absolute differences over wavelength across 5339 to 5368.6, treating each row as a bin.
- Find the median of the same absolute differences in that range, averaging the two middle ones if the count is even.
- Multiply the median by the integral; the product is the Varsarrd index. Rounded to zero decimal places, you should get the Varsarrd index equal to 36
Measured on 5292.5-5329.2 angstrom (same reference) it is 34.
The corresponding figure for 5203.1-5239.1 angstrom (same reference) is 23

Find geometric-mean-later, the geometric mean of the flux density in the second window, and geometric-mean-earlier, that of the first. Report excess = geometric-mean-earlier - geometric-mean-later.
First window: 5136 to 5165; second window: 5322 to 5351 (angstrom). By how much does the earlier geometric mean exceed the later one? 1.7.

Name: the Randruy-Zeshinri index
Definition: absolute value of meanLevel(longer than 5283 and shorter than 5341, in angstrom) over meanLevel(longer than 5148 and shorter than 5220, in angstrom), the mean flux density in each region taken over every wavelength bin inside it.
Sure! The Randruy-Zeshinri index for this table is 0.95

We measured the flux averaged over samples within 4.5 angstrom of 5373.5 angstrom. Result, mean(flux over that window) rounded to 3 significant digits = 13.6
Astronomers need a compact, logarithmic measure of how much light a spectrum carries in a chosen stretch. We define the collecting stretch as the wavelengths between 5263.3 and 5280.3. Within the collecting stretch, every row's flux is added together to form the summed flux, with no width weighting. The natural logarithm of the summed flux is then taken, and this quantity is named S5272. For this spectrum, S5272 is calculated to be 4.63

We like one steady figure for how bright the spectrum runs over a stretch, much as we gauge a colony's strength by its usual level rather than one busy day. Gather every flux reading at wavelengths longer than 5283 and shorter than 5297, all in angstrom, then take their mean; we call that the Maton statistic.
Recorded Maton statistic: 15.5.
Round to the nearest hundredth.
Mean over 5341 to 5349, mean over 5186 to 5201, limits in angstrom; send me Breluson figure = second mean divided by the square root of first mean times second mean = 1.03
